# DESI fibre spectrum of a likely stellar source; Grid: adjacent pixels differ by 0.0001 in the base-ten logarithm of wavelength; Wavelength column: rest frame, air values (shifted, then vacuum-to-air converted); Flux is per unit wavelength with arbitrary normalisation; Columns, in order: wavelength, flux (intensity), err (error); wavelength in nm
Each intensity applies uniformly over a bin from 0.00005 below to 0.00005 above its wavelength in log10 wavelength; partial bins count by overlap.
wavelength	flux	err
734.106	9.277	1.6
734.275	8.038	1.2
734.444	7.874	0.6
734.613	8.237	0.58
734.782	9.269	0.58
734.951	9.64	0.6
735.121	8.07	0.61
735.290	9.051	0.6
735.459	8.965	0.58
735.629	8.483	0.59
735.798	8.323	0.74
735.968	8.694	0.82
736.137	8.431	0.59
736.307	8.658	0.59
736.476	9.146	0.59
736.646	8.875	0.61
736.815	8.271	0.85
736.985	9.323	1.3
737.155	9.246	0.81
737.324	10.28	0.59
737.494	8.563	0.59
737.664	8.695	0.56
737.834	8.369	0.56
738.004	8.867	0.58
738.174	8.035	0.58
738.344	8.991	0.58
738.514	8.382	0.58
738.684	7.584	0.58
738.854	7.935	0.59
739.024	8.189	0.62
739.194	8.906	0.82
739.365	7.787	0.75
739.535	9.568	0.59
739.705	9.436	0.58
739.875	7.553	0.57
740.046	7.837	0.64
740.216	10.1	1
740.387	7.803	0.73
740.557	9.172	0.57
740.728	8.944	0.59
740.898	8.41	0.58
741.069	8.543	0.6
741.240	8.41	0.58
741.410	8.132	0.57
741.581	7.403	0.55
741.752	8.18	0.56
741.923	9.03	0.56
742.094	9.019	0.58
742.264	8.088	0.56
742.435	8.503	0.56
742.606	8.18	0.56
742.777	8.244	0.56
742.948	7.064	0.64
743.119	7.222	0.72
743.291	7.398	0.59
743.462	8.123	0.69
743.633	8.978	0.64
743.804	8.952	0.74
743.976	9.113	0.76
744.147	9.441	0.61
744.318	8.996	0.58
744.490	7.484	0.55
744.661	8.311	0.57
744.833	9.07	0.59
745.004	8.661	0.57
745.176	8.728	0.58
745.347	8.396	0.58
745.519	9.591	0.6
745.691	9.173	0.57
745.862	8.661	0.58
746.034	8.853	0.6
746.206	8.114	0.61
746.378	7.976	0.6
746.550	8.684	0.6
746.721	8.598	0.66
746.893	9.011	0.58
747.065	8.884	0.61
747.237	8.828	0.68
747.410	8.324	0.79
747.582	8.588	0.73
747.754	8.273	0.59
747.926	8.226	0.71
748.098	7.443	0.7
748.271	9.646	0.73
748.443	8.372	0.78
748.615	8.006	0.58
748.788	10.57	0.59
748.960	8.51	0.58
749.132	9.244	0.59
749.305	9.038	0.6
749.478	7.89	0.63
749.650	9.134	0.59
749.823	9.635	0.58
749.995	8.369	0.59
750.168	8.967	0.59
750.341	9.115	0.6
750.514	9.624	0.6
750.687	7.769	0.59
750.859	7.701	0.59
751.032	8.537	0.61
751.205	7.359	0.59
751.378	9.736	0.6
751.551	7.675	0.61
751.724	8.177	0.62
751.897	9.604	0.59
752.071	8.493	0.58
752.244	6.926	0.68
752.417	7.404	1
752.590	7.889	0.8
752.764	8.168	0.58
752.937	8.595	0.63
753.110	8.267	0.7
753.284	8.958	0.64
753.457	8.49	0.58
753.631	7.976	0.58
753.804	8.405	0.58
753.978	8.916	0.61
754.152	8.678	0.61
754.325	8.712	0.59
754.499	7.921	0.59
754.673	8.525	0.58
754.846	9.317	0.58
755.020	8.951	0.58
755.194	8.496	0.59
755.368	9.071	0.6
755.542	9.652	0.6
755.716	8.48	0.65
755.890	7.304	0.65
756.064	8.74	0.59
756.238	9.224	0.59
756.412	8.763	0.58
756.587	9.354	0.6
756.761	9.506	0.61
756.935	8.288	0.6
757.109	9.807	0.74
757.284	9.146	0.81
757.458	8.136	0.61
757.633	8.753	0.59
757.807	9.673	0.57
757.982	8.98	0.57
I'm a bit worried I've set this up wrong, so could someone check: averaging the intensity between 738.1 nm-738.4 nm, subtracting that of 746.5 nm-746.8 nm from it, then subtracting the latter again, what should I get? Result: -8.8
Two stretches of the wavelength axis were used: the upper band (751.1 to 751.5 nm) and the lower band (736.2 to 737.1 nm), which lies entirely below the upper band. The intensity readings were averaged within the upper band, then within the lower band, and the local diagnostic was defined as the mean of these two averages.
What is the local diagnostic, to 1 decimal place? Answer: 8.7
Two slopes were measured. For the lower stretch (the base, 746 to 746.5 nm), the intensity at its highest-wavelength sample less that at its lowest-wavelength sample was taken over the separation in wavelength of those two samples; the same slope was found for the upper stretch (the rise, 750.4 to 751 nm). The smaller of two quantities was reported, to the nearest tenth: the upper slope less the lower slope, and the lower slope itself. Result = -3.0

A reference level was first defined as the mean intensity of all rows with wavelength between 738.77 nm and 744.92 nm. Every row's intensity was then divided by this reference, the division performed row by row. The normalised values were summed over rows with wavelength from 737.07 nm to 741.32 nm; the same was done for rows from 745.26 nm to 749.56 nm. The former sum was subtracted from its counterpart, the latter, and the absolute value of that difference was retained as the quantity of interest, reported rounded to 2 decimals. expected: 0.15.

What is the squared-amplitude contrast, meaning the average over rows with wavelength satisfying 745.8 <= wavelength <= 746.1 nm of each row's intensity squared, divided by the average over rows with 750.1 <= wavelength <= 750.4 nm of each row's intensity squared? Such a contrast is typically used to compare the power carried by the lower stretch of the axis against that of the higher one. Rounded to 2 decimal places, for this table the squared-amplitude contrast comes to 0.94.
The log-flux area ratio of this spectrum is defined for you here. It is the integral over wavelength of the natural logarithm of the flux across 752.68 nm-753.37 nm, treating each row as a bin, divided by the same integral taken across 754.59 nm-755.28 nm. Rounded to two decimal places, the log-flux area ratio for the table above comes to 0.98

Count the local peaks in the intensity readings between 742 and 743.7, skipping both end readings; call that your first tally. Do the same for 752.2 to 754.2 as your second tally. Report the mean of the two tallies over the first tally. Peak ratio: 1.25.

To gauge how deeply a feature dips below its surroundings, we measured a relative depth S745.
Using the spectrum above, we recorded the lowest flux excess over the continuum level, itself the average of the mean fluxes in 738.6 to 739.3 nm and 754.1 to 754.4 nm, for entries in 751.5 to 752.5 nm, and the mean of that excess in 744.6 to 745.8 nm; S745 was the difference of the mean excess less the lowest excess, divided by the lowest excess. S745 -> -1.28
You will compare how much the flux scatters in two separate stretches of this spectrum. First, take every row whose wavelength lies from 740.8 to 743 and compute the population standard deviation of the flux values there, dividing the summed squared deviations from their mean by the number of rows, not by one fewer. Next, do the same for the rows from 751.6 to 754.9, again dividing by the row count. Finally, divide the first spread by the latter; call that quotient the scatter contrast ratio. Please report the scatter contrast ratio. 0.86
